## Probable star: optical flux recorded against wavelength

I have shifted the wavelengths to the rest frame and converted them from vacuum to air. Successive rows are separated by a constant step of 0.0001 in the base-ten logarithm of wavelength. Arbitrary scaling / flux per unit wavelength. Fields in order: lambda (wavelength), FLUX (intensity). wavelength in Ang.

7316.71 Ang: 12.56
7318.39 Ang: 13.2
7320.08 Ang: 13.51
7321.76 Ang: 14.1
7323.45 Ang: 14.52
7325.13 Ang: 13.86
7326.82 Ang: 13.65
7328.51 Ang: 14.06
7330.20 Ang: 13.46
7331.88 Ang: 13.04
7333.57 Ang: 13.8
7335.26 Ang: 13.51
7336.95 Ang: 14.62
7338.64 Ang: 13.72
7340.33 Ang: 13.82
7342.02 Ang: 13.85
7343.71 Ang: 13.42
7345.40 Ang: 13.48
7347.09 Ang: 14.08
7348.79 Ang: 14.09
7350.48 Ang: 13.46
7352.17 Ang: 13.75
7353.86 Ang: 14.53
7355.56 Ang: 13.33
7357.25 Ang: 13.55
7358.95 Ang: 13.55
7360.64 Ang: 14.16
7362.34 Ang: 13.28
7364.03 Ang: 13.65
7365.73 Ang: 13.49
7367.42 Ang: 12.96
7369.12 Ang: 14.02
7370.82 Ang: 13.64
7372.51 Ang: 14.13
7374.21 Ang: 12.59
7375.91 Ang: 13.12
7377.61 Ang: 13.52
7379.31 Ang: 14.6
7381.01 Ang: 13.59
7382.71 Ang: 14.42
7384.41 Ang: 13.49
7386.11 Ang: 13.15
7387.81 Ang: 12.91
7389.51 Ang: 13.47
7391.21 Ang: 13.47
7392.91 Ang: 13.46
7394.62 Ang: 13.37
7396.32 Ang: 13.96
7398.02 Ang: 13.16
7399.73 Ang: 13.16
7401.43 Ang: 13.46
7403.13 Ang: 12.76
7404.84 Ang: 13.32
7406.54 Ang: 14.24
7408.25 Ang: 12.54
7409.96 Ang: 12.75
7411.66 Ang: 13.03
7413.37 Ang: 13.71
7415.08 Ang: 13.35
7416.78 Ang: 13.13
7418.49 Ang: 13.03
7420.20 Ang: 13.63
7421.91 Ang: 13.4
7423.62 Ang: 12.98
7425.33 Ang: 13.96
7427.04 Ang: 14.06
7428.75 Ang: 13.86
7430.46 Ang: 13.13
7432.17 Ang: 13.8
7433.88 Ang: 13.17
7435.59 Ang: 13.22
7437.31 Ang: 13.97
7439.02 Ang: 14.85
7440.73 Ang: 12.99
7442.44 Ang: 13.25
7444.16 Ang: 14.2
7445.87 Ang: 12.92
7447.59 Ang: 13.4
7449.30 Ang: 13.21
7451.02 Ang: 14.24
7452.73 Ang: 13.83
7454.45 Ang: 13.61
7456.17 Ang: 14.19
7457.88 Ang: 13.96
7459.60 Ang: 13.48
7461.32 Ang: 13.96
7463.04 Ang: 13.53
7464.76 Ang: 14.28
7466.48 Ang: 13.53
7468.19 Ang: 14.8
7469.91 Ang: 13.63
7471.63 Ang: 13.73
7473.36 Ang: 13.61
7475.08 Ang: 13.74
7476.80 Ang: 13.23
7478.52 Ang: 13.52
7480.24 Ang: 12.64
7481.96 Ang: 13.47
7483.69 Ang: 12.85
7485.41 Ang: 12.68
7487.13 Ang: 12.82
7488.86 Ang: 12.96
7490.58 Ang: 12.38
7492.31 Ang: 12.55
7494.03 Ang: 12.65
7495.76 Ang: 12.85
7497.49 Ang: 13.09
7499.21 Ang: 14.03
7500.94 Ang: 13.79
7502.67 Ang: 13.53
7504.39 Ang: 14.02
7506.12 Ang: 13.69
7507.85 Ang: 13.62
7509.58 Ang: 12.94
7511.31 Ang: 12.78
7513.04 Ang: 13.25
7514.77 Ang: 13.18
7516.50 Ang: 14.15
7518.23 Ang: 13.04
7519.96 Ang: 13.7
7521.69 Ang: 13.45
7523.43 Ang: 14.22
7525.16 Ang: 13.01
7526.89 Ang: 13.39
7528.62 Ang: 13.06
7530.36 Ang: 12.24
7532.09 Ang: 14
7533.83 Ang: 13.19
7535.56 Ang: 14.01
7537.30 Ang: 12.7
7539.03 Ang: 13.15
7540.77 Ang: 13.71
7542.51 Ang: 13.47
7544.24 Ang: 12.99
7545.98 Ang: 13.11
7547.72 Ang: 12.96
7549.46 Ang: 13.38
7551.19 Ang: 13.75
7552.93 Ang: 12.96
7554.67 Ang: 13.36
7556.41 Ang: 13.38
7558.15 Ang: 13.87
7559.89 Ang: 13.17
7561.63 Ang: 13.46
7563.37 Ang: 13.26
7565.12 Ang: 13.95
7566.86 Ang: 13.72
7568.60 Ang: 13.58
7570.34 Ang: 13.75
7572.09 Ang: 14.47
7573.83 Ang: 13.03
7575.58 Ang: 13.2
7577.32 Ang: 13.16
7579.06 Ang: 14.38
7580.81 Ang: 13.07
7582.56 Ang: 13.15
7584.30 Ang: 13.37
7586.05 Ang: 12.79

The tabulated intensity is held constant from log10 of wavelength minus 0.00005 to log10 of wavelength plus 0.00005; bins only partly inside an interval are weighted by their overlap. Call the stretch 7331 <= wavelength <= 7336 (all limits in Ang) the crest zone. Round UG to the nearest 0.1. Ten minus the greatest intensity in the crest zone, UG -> -3.8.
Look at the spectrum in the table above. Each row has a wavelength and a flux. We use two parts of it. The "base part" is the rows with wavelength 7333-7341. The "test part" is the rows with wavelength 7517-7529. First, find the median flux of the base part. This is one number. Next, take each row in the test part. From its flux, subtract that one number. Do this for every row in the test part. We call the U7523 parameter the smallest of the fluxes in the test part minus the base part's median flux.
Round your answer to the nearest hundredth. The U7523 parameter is -0.79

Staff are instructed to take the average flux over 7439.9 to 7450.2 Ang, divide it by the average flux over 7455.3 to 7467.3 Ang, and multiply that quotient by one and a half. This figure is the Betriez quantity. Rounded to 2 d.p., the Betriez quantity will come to 1.44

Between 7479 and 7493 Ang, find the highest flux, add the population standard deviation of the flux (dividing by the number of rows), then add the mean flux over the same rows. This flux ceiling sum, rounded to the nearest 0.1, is 26.6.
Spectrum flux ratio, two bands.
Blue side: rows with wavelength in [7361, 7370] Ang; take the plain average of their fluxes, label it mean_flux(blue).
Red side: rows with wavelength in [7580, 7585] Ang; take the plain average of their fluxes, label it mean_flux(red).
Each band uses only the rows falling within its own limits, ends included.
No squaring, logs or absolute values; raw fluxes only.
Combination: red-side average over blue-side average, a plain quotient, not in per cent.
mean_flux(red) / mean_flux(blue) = 0.98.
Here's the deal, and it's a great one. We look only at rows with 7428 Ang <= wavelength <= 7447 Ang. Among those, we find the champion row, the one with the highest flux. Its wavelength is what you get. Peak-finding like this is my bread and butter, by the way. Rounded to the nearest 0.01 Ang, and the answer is 7439.02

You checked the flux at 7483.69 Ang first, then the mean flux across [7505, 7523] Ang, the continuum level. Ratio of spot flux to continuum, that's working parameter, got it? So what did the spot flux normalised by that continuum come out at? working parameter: 0.96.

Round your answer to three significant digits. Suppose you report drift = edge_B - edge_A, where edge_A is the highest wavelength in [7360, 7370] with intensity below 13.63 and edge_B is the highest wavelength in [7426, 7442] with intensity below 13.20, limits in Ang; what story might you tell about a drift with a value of 73.3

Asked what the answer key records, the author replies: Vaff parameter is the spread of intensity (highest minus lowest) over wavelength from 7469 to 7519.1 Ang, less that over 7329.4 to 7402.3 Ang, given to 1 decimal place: -0.3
